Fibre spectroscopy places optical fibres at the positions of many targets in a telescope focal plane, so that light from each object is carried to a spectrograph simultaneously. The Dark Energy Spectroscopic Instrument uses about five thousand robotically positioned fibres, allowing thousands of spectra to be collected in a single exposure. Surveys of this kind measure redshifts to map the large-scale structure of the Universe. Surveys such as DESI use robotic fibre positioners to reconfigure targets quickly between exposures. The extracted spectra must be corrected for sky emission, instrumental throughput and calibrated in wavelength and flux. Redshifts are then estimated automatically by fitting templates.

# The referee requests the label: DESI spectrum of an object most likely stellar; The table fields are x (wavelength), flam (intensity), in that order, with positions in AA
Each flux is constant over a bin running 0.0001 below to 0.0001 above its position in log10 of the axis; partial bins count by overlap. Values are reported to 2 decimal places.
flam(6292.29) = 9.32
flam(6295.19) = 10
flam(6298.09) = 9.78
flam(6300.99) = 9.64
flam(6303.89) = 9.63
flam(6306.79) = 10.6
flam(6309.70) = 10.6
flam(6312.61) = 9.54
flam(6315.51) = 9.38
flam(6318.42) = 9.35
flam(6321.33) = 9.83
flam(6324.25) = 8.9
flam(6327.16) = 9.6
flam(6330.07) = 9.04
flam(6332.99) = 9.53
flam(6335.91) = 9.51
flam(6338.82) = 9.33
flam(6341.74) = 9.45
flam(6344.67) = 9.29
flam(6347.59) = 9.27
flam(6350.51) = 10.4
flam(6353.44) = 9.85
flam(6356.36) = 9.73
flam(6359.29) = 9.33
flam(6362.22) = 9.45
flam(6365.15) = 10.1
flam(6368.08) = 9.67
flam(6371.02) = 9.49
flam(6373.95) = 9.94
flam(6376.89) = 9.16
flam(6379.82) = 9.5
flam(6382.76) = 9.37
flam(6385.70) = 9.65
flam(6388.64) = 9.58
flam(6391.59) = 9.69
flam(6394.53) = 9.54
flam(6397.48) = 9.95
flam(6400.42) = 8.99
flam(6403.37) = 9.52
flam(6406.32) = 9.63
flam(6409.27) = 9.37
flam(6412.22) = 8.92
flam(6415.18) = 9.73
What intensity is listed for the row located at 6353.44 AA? 9.85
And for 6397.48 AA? 9.95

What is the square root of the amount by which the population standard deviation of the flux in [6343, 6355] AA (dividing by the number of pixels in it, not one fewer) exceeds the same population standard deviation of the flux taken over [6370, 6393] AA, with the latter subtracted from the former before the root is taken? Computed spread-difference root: 0.50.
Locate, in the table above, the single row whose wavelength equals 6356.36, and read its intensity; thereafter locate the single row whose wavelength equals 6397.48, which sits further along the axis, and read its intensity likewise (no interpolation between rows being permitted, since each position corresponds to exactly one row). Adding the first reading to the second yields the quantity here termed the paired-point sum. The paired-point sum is 19.68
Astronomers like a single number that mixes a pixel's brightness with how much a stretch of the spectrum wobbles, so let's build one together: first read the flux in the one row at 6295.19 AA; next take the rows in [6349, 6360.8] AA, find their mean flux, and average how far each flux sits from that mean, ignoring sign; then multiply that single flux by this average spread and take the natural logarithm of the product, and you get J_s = 1.1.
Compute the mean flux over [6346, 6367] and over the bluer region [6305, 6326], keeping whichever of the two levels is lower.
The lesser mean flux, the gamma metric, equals 9.73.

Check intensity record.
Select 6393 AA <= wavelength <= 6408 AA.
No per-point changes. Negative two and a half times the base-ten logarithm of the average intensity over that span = -2.45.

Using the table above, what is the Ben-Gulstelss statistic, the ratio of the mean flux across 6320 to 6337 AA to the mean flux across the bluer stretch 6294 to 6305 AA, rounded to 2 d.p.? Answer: 0.96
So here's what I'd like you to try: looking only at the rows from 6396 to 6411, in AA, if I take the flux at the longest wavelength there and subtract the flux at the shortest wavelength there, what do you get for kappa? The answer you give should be -0.6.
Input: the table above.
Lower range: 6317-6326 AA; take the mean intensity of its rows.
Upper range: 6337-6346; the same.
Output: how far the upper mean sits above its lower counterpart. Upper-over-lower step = 0.0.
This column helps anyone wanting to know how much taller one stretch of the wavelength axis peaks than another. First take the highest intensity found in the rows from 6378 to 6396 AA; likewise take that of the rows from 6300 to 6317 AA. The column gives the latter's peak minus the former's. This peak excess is 0.9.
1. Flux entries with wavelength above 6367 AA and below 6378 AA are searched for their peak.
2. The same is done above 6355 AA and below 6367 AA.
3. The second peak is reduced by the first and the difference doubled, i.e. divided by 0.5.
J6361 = 0.3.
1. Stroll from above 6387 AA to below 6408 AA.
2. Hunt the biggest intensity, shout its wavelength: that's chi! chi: 6397.48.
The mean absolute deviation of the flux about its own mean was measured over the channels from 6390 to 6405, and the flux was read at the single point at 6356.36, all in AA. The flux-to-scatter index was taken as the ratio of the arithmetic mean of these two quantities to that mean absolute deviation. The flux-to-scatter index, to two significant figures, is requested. 22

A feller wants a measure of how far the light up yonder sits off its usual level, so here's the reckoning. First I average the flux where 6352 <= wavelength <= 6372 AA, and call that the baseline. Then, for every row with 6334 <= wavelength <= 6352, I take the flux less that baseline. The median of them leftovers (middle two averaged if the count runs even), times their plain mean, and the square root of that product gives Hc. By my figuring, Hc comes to 0.18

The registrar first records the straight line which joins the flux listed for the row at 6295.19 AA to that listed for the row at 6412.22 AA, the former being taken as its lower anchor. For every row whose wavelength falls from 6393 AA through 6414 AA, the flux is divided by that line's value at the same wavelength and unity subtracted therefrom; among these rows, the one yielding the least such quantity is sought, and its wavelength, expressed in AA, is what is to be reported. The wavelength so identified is 6400.42 AA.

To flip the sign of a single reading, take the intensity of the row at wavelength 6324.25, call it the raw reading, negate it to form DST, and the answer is -8.90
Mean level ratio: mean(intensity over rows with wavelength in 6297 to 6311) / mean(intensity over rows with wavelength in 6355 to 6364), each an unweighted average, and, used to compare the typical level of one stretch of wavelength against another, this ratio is 1.06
